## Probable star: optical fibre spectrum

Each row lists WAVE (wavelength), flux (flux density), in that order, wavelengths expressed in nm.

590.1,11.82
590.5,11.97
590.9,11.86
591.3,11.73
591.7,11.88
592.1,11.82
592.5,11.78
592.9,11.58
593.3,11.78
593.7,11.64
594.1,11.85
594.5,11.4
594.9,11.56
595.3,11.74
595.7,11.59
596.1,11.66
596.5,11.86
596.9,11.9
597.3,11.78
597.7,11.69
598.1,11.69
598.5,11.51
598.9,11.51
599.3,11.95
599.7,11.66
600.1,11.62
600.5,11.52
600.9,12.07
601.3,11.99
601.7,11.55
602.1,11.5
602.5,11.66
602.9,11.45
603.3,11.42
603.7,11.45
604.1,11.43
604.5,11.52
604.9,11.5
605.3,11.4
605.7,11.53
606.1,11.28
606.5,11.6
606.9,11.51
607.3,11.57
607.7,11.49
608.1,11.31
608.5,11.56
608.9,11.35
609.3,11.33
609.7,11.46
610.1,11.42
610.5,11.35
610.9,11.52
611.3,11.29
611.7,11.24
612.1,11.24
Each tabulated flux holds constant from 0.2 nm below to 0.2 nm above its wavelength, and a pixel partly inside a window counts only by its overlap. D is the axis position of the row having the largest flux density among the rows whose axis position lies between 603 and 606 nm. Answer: 605.7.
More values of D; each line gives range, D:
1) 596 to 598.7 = 596.9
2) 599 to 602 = 600.9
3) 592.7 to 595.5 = 594.1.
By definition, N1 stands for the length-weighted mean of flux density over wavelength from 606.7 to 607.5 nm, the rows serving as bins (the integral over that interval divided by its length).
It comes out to 11.54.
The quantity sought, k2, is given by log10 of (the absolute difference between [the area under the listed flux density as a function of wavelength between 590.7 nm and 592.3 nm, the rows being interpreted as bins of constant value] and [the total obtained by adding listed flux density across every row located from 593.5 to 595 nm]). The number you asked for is 1.44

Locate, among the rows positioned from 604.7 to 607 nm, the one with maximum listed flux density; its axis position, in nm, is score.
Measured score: 606.5 nm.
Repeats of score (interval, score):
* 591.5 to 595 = 591.7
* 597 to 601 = 600.9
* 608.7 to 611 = 610.9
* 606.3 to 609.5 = 606.5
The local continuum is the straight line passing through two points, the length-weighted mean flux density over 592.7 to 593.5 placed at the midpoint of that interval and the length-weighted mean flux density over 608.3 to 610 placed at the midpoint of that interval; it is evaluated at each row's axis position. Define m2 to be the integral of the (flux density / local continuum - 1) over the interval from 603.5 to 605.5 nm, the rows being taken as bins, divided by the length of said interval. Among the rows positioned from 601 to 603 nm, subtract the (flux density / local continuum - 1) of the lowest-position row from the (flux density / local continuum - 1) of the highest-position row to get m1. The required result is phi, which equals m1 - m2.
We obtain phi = -0.041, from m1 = -0.045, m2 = -0.003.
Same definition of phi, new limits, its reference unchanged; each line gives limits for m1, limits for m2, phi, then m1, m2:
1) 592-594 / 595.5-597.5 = -0.025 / -0.013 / 0.011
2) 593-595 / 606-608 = -0.020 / -0.017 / 0.003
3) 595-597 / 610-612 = 0.020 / 0.016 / -0.004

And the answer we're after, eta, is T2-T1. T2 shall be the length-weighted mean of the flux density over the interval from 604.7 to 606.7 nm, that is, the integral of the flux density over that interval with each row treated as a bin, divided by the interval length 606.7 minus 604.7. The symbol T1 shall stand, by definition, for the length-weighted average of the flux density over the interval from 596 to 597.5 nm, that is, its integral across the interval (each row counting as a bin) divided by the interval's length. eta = -0.35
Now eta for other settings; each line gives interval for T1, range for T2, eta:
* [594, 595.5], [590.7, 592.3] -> 0.20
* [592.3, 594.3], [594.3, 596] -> -0.15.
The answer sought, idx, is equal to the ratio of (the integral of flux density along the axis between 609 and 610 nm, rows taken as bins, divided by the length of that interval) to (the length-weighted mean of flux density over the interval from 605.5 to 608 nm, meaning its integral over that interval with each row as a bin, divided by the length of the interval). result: 0.99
